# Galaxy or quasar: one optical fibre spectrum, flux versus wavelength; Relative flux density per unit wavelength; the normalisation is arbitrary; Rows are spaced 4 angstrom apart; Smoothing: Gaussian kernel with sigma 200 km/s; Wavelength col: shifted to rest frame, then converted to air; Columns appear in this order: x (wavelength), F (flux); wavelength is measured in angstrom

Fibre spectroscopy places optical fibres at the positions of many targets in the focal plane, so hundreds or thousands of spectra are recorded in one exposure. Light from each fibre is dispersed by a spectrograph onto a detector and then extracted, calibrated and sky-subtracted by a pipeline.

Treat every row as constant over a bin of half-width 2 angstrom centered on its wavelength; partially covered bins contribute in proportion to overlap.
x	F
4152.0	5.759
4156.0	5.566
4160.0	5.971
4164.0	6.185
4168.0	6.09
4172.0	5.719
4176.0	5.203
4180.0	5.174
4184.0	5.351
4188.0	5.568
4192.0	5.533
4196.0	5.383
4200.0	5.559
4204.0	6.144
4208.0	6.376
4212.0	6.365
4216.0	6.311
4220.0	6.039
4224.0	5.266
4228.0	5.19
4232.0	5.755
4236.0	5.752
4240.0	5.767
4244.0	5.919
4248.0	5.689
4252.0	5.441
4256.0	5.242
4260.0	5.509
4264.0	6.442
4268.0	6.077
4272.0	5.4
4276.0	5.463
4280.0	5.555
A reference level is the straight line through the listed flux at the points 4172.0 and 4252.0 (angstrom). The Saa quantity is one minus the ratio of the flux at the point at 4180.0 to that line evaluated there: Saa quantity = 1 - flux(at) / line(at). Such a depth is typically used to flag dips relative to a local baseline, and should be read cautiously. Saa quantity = 0.09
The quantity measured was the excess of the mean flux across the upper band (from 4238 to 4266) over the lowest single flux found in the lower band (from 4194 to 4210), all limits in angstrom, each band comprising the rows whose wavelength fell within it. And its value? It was 0.33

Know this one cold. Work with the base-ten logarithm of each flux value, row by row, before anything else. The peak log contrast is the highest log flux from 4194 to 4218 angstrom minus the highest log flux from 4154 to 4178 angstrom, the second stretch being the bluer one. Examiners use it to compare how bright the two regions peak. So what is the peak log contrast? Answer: 0.0132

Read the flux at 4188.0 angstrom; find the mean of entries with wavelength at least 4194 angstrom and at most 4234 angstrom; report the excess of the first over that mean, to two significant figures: -0.27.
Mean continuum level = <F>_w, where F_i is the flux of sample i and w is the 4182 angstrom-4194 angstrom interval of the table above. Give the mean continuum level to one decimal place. 5.5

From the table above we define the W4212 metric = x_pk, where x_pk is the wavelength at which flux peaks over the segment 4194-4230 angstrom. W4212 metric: 4208.0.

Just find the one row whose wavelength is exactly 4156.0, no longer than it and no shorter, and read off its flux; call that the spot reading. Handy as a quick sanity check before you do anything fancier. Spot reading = 5.566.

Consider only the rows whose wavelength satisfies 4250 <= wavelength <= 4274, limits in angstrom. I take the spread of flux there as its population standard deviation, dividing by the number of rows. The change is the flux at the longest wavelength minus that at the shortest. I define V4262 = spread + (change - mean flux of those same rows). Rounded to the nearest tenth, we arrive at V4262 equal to -5.3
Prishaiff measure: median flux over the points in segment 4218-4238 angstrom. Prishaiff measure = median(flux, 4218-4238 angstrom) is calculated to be 5.75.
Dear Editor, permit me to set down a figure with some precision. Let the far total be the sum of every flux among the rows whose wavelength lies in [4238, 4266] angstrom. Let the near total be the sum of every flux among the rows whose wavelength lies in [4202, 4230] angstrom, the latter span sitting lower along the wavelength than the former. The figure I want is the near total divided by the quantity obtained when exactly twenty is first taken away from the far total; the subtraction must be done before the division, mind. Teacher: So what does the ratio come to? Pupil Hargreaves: 2.08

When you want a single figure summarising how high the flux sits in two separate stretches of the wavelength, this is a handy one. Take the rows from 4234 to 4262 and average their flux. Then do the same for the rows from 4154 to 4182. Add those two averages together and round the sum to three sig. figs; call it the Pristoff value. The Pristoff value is 11.3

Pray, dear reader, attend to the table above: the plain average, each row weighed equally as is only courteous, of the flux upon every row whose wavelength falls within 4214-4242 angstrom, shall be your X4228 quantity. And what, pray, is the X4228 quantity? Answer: 5.73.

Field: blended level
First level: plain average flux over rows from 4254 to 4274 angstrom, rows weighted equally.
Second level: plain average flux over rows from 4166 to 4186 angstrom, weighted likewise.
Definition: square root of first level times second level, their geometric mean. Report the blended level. 5.62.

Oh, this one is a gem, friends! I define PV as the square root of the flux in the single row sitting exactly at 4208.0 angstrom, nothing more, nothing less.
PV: 2.53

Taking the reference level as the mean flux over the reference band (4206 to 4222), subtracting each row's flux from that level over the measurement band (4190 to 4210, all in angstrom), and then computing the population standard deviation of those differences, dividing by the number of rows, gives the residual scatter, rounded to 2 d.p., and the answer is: 0.39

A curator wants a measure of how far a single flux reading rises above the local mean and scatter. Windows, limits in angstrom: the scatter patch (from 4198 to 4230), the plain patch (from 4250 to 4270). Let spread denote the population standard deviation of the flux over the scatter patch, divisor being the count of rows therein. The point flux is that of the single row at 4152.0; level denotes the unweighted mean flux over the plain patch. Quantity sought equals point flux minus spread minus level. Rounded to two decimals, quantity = -0.45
